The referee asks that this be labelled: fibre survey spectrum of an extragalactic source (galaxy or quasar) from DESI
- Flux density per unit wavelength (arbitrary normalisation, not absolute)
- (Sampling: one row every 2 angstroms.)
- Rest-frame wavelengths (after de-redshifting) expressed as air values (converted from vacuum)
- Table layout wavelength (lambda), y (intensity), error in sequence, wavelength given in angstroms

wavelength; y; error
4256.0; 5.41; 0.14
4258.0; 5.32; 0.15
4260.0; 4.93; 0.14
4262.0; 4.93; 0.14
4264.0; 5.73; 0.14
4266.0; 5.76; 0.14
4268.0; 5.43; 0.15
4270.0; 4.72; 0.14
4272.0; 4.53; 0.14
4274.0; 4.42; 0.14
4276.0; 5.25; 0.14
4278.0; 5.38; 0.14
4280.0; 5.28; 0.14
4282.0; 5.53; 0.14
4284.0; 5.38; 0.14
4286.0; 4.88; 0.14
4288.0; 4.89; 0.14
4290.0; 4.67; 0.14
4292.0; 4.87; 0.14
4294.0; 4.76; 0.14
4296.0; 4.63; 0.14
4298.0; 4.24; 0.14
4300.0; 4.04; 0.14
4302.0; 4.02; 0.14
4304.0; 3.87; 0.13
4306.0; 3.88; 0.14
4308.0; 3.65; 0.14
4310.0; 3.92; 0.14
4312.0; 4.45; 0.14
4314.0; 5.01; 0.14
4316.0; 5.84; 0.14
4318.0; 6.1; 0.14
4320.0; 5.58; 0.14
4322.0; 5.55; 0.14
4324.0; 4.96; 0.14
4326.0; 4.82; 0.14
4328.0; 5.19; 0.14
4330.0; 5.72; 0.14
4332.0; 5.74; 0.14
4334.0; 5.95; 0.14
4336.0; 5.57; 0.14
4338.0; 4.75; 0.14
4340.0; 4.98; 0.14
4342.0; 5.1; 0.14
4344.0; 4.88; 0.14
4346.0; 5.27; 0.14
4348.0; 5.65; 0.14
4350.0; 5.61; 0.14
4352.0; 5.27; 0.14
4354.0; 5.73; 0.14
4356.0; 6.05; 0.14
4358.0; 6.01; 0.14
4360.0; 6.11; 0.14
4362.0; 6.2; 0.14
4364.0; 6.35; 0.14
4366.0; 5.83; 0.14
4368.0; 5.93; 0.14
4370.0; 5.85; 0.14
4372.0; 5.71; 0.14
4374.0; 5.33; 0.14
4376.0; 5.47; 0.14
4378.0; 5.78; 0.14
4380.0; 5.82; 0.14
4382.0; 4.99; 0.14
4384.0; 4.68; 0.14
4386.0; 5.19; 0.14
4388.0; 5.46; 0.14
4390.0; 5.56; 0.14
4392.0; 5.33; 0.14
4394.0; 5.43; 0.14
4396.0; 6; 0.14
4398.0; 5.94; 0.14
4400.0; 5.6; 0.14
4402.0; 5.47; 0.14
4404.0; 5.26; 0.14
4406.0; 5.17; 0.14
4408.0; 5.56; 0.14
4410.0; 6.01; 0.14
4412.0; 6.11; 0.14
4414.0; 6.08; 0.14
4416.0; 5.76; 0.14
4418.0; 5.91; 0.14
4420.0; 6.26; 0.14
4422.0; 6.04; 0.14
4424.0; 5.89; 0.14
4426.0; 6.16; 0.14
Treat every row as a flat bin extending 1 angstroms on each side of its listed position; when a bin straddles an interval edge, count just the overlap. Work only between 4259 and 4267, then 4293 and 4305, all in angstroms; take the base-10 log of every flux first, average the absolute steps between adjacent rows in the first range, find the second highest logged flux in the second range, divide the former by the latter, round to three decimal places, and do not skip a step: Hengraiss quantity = 0.034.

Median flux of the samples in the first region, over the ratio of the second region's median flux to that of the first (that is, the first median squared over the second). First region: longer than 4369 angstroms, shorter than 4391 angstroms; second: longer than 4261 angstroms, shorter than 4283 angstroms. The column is 5.7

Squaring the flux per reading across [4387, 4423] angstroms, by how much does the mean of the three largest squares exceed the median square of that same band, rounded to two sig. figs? 5.6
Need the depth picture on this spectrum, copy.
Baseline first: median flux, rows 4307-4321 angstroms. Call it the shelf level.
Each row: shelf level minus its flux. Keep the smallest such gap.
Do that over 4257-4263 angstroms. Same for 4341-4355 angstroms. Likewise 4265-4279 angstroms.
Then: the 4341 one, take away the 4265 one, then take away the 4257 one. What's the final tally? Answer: 0.3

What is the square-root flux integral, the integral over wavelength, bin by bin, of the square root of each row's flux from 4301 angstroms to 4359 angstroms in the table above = 131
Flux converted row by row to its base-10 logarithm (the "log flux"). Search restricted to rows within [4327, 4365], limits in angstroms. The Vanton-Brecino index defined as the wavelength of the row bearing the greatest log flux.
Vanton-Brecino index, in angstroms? 4364.0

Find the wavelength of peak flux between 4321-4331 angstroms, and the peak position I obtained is 4330.0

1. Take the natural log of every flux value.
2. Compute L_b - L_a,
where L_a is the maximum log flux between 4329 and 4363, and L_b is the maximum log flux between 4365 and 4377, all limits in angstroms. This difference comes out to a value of -0.04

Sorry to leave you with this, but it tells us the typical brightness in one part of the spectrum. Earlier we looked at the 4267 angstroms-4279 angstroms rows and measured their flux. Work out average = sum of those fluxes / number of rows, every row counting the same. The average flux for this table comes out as 5.0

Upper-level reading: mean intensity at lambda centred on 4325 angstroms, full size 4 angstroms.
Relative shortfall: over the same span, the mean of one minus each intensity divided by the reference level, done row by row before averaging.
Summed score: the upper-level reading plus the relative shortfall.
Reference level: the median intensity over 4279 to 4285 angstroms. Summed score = 4.98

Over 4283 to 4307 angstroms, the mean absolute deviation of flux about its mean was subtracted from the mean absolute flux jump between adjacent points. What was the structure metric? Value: -0.24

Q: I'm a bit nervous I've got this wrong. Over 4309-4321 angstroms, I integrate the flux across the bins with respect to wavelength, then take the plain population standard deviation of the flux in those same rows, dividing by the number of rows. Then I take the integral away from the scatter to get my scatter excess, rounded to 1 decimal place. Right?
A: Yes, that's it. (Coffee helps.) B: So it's -61.0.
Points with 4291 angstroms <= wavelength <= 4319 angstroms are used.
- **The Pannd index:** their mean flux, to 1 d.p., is 4.5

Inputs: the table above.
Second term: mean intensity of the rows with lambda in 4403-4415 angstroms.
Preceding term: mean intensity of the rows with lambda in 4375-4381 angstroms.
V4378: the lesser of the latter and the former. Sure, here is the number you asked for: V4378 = 5.69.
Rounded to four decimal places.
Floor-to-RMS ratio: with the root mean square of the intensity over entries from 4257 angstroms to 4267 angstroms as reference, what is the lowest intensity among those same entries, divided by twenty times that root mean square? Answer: 0.0461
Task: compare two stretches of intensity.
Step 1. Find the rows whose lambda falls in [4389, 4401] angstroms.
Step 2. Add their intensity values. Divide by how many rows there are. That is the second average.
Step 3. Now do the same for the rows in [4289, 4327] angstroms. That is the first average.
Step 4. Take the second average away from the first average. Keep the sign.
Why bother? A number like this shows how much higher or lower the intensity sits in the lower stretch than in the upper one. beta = -1.0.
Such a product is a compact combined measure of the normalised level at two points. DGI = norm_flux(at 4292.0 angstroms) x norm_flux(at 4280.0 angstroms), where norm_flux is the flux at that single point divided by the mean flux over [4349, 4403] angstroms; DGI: 0.80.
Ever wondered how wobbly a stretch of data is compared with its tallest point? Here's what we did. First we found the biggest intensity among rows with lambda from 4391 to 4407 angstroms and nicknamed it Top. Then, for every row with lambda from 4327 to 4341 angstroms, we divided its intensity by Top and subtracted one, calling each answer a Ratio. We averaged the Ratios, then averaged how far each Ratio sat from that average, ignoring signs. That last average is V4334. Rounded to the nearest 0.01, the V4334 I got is 0.06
